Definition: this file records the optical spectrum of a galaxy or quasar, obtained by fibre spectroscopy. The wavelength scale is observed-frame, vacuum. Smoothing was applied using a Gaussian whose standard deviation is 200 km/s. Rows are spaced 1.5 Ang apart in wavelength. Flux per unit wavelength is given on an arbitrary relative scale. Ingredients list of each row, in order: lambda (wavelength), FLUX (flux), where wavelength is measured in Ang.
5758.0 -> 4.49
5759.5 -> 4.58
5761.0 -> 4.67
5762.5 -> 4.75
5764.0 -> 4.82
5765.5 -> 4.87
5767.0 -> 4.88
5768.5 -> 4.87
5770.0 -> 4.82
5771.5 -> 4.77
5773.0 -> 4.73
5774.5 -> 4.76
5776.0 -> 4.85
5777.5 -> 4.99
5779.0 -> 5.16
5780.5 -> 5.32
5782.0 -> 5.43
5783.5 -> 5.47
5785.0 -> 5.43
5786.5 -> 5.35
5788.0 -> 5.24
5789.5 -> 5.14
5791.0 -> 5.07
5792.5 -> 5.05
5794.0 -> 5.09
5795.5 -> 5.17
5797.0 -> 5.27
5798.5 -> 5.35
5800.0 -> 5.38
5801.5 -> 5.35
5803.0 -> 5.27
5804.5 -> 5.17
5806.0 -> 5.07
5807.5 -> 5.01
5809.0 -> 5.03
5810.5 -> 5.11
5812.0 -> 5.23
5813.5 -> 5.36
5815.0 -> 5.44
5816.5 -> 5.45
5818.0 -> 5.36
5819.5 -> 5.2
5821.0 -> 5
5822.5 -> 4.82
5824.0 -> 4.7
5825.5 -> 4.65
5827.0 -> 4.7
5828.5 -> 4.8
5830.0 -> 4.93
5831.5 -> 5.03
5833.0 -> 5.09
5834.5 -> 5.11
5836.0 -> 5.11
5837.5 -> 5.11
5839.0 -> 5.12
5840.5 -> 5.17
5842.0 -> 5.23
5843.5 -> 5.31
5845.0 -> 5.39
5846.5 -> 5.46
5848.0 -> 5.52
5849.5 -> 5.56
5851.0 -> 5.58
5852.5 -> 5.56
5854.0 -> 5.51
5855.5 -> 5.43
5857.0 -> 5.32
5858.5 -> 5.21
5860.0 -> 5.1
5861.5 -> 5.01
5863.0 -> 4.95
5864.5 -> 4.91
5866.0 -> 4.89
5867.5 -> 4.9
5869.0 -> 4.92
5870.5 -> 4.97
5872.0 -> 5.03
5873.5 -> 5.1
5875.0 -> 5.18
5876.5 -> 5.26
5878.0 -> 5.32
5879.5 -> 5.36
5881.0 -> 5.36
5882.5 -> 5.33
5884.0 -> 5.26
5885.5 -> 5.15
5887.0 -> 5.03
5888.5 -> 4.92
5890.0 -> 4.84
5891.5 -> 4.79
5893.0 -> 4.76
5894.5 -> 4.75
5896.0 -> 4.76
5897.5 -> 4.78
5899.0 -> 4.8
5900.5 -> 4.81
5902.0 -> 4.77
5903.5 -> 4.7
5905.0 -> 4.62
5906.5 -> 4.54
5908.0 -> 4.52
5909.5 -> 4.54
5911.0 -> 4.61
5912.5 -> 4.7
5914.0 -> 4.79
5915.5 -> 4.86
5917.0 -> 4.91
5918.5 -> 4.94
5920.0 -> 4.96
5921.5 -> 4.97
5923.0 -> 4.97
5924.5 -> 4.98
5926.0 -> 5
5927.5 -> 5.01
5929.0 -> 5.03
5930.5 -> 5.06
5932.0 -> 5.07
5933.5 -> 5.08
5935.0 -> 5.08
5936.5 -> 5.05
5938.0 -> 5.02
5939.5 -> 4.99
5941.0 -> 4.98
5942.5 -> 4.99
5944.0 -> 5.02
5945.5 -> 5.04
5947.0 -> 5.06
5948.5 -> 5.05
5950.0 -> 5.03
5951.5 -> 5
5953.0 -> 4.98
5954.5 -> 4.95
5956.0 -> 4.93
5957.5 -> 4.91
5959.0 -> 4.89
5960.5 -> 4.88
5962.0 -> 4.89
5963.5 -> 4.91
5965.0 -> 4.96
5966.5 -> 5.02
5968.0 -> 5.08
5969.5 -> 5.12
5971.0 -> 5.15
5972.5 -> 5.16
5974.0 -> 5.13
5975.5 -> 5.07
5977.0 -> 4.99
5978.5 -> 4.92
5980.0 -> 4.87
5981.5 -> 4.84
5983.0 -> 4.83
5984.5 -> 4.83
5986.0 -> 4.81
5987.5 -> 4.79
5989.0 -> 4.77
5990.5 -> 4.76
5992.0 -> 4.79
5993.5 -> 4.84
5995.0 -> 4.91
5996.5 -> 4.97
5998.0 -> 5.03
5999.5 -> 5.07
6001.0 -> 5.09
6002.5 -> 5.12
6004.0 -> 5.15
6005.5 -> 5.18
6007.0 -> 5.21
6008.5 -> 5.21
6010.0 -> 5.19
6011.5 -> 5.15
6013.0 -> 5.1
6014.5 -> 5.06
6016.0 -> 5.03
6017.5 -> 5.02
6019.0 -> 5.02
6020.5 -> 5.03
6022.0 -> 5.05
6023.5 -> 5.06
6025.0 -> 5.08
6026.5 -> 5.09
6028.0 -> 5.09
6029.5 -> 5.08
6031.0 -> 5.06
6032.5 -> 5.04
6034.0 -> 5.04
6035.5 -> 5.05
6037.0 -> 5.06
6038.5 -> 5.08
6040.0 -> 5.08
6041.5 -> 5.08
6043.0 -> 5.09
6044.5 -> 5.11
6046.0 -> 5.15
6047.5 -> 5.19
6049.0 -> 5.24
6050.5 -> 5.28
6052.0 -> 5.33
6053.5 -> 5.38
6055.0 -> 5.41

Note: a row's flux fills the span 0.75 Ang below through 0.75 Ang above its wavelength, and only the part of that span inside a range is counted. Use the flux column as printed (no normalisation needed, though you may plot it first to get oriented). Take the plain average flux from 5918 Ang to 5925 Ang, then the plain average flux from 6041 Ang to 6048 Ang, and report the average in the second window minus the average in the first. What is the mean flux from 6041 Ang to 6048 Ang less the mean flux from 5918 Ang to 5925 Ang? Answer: 0.16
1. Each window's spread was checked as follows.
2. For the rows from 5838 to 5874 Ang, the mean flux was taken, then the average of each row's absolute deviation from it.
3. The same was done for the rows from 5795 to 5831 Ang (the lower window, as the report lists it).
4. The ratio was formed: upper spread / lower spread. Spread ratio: 1.0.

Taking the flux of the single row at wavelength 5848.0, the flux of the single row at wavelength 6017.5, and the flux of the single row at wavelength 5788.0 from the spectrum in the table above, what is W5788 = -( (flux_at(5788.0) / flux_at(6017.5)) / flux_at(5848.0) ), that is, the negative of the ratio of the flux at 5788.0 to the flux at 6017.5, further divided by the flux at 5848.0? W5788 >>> -0.189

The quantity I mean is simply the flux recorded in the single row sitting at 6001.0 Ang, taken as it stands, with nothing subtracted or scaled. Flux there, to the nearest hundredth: 5.09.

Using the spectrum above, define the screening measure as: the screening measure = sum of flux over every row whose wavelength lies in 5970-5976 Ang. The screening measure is 20.5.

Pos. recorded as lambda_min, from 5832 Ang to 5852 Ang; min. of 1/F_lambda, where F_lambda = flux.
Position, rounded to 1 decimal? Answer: 5851.0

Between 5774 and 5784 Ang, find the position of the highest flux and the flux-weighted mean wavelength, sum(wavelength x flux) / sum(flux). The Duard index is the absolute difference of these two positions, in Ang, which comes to 4.3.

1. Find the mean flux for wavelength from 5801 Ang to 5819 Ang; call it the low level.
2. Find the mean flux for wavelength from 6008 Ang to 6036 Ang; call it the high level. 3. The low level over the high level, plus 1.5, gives 2.532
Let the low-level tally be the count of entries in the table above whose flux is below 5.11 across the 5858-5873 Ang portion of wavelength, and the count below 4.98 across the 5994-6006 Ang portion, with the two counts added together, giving 11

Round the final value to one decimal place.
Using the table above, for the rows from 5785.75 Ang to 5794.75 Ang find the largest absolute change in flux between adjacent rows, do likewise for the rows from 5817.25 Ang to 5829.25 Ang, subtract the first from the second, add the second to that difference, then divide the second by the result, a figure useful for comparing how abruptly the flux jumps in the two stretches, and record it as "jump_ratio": 0.7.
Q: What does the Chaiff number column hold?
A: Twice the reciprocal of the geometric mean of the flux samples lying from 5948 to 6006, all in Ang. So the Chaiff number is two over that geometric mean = 0.403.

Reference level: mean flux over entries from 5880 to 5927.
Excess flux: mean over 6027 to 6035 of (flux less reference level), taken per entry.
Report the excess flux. 0.20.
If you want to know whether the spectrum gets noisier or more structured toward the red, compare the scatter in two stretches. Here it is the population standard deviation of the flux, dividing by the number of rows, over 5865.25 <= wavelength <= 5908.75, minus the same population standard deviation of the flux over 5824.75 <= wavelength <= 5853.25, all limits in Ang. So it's -0.035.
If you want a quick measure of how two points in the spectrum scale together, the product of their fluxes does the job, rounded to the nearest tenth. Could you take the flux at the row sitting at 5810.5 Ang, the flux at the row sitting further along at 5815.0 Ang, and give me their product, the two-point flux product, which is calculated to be 27.8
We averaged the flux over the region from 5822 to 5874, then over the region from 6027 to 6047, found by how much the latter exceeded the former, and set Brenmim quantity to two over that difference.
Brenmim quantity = -47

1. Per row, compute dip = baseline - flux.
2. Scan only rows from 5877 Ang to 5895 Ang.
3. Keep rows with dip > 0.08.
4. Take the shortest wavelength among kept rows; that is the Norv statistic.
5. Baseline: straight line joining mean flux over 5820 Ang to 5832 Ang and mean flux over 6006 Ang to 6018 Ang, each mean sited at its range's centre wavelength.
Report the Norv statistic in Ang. 5890.0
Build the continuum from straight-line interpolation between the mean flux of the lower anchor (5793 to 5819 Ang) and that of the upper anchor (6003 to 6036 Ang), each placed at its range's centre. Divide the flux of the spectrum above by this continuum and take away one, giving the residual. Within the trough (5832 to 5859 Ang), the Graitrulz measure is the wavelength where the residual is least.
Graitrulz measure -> 5833.0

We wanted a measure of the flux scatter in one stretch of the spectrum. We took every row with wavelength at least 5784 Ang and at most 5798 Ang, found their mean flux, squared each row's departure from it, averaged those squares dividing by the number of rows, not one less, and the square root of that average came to 0.124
